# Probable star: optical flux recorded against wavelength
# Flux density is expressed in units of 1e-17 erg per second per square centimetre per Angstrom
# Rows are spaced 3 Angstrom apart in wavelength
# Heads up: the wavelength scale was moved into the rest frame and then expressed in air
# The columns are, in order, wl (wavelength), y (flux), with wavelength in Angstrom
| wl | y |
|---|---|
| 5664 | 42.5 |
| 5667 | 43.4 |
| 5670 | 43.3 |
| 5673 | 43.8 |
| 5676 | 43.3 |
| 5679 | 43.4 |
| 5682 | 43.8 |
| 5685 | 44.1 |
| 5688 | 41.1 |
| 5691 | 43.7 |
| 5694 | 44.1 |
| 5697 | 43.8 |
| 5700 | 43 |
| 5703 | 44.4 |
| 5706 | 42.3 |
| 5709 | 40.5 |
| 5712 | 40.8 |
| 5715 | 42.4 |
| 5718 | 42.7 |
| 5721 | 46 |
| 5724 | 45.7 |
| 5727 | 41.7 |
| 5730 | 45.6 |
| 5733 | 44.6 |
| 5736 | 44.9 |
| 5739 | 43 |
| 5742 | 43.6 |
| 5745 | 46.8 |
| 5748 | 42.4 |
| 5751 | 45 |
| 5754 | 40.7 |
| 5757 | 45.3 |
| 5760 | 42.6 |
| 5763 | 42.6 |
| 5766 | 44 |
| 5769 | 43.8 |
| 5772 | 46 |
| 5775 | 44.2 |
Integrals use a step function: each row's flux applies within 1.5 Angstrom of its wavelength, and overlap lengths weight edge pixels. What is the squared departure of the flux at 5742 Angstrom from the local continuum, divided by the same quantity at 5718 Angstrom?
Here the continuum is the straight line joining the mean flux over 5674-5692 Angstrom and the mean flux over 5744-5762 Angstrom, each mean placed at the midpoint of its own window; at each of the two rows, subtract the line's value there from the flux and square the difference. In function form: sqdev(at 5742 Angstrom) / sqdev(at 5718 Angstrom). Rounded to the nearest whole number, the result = 0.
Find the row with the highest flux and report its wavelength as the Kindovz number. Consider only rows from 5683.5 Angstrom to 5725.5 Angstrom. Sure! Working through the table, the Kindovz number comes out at 5721 Angstrom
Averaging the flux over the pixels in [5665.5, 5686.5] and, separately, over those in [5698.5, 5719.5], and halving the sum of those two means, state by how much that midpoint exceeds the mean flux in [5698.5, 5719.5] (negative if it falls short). 0.6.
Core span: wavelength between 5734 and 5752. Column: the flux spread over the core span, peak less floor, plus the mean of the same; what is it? 48.7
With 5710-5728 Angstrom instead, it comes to 48.4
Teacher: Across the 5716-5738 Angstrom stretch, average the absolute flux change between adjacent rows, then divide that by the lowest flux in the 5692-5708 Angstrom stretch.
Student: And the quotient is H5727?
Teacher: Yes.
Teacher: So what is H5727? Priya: 0.050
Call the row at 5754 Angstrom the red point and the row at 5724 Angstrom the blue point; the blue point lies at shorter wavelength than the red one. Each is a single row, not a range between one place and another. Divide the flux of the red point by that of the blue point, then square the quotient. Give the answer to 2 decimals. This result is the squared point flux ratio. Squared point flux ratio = 0.79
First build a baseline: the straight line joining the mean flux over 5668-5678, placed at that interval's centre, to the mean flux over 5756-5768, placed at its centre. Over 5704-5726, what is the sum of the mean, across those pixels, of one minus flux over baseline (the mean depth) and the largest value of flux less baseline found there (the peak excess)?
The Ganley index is 2.5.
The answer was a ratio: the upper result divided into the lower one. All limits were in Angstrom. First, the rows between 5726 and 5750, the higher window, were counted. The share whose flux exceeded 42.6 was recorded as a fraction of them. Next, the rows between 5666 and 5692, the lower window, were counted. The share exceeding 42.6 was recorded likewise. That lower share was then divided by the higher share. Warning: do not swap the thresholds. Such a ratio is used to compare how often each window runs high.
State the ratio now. 1.2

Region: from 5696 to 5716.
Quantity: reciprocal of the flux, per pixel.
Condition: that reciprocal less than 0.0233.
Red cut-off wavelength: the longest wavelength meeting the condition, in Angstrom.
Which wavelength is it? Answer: 5703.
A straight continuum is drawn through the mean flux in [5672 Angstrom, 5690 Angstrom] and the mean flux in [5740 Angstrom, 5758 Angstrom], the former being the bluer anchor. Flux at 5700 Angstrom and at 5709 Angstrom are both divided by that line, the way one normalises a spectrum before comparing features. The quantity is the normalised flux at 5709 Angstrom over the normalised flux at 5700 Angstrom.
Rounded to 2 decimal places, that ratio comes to 0.94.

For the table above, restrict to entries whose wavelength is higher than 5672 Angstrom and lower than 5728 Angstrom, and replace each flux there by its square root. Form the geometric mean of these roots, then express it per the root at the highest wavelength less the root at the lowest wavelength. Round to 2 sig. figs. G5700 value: -41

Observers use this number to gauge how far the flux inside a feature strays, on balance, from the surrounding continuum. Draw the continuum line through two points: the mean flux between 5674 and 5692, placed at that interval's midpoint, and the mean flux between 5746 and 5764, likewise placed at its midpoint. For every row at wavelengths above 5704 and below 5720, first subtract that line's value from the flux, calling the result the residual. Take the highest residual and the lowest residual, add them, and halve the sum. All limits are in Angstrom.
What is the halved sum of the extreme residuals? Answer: -1.6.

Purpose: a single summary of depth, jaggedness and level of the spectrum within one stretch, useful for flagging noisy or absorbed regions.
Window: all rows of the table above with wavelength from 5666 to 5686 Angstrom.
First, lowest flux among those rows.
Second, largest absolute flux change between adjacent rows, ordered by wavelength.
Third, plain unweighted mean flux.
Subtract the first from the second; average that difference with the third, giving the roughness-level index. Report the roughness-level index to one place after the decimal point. 0.4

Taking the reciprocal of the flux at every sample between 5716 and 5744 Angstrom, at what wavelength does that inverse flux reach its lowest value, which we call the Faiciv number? 5721 Angstrom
